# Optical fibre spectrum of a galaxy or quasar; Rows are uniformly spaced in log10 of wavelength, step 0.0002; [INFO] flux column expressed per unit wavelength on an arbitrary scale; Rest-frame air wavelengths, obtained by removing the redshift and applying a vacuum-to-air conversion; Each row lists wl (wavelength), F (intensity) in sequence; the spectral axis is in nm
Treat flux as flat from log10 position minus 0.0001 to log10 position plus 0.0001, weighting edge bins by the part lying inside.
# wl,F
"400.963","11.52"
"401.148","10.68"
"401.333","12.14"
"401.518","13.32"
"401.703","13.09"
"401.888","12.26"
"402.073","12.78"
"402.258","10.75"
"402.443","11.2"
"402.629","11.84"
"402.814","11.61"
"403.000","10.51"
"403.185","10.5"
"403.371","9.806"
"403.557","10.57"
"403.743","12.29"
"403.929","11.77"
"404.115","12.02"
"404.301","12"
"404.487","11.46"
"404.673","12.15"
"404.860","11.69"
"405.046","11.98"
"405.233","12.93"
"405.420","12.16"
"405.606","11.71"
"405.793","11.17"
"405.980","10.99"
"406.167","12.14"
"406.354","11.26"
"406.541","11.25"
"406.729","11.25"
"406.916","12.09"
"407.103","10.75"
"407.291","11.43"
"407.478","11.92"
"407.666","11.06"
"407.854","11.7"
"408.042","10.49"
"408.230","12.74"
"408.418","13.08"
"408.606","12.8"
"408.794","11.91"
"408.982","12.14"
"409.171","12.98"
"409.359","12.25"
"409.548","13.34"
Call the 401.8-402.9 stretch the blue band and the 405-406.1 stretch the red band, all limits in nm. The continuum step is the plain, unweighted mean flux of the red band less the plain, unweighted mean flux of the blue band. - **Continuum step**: 0.08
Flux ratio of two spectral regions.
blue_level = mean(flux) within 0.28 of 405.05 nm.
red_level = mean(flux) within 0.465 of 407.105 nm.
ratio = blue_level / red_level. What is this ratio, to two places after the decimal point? 1.06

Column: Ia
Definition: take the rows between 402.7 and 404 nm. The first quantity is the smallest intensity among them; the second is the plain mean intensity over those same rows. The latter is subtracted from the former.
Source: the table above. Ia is -1.20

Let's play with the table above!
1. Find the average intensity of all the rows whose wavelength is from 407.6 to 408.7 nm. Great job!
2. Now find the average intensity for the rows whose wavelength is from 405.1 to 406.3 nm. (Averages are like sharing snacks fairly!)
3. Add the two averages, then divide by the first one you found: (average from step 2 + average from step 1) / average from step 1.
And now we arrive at 1.99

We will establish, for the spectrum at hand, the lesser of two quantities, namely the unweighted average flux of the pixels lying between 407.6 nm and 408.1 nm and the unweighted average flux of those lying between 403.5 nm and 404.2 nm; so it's 11.1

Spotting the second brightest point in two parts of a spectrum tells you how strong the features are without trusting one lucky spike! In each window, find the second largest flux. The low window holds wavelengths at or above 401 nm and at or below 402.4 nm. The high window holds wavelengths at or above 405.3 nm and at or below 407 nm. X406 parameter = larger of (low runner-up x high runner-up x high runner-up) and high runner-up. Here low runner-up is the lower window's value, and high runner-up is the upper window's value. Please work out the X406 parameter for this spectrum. 1929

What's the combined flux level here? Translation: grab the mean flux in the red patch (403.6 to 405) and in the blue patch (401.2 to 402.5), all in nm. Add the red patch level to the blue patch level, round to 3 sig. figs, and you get 24.1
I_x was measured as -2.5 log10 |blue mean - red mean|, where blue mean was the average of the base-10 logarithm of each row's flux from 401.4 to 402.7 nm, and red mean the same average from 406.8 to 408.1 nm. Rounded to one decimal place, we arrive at 3.8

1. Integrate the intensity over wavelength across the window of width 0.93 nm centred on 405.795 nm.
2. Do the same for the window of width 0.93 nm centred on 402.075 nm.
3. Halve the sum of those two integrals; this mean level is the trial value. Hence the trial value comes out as 11.0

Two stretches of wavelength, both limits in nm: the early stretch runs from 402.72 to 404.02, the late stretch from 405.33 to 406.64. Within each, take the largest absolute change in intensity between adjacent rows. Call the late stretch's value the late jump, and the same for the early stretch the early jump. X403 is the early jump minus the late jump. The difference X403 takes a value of 0.57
